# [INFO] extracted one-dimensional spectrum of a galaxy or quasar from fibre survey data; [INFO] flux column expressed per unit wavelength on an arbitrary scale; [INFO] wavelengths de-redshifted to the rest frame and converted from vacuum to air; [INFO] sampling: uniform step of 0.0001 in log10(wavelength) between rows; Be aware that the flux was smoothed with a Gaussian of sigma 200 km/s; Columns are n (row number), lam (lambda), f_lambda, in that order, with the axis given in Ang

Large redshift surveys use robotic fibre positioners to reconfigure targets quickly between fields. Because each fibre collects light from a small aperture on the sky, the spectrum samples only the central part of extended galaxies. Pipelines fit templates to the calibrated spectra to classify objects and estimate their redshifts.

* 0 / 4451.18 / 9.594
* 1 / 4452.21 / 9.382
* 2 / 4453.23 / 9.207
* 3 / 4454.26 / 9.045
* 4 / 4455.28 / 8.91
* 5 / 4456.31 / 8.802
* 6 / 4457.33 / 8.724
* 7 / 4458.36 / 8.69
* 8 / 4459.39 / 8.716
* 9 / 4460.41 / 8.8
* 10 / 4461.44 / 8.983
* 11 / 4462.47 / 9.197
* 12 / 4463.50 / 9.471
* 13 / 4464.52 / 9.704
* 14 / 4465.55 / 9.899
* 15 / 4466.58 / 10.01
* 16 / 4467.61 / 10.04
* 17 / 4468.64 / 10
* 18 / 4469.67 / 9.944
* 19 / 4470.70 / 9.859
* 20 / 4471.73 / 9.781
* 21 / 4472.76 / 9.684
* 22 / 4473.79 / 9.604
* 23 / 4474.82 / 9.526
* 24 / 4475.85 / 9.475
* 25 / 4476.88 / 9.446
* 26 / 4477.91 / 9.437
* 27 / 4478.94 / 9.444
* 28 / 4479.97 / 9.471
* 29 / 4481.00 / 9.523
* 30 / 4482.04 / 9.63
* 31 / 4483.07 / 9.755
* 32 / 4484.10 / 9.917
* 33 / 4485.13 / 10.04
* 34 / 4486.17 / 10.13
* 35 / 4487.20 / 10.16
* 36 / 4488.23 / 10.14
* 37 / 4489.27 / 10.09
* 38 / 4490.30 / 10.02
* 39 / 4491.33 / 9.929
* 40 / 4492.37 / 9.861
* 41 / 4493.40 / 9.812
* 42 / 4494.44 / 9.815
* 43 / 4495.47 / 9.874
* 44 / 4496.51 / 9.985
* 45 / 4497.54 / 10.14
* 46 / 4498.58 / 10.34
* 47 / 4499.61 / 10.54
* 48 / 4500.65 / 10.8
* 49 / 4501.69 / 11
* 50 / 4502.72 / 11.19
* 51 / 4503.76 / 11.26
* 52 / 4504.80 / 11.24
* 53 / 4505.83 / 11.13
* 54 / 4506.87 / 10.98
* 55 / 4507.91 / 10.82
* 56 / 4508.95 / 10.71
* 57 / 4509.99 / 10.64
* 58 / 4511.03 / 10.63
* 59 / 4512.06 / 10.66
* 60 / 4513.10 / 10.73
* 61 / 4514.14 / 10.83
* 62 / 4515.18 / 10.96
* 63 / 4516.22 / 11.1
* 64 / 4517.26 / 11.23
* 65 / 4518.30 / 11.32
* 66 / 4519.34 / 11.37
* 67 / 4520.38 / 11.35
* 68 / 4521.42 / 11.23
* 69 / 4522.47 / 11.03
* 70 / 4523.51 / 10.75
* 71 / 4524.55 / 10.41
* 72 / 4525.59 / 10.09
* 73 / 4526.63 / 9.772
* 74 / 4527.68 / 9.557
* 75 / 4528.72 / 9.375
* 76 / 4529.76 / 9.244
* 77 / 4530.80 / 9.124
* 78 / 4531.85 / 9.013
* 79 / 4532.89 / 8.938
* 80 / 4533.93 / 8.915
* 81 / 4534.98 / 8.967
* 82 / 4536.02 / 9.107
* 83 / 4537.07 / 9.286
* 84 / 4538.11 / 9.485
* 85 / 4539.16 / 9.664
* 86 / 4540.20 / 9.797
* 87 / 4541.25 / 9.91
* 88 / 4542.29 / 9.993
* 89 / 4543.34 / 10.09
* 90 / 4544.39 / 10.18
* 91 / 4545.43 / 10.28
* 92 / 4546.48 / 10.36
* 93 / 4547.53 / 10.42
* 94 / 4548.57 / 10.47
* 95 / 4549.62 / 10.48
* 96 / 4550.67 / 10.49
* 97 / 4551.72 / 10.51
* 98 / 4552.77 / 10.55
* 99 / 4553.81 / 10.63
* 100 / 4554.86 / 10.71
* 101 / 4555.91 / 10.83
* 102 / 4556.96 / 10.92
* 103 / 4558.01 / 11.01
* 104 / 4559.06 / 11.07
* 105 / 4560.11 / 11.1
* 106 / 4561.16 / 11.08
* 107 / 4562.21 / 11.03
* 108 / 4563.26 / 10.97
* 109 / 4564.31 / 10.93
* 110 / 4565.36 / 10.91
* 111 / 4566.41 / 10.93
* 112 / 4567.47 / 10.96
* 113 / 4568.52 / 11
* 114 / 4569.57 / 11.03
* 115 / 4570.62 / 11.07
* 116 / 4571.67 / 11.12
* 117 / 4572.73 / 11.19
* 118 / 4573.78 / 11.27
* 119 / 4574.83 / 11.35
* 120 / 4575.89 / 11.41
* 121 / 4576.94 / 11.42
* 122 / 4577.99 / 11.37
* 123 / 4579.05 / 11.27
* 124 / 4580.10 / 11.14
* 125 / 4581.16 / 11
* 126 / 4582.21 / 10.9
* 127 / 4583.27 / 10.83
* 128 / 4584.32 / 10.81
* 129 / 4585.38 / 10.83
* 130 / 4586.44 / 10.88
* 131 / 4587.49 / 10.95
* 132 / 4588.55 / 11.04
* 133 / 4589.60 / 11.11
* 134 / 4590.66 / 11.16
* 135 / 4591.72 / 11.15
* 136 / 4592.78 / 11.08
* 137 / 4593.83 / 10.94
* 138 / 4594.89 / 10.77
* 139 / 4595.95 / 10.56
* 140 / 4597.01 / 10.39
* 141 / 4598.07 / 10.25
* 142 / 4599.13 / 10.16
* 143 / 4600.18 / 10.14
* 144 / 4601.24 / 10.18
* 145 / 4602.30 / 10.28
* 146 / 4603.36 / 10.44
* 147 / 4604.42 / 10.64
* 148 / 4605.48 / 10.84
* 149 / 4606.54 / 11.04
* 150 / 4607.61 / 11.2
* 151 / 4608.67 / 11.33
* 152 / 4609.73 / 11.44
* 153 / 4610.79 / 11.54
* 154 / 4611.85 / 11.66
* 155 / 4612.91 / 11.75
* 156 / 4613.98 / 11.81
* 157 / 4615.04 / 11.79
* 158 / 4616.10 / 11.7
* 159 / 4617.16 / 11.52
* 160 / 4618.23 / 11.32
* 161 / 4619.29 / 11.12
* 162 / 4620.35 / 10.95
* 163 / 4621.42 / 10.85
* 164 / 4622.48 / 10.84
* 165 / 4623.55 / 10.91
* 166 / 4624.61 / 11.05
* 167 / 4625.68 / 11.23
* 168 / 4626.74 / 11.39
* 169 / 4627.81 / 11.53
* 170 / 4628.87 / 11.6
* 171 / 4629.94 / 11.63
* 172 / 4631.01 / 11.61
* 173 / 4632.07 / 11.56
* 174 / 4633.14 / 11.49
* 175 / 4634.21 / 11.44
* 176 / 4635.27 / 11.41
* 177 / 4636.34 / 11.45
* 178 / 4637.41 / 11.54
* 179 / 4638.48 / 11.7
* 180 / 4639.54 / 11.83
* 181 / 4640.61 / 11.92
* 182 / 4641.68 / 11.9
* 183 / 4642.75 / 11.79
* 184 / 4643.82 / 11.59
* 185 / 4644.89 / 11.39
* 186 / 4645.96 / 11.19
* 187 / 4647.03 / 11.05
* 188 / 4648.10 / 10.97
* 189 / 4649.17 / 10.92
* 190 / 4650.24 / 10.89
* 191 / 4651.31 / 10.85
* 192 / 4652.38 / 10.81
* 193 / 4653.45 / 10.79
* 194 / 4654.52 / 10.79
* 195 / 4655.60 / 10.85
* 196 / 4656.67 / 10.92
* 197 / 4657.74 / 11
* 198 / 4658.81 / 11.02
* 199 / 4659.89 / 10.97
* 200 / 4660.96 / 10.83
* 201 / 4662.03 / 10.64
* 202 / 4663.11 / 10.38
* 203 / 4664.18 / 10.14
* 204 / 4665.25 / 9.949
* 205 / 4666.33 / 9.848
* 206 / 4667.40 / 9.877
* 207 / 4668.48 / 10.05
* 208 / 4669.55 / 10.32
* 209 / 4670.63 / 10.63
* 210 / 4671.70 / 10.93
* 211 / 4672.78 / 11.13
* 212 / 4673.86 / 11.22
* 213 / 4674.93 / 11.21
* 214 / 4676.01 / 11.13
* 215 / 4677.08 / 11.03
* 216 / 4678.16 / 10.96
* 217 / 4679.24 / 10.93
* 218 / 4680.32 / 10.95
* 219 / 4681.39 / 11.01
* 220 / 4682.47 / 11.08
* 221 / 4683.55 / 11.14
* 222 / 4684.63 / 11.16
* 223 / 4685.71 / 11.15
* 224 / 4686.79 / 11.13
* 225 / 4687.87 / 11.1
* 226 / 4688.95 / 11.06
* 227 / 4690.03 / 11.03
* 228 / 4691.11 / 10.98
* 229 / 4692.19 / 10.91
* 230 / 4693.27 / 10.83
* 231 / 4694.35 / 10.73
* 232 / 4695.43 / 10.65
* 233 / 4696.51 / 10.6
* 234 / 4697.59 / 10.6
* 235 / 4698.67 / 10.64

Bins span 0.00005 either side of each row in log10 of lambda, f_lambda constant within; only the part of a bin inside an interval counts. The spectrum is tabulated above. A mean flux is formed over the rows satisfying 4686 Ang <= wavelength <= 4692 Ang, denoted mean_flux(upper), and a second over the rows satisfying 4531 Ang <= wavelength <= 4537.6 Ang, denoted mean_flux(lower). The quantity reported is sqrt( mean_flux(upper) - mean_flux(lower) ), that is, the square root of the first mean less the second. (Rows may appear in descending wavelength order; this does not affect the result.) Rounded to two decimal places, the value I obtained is 1.42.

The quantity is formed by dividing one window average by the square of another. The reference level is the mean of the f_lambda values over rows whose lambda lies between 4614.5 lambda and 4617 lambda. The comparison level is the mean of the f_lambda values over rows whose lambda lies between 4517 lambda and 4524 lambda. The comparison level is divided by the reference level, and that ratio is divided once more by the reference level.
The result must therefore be 0.081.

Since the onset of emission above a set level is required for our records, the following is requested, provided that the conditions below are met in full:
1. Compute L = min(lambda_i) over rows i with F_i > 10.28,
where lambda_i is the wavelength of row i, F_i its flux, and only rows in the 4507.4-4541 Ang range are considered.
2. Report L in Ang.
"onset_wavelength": 4507.91 Ang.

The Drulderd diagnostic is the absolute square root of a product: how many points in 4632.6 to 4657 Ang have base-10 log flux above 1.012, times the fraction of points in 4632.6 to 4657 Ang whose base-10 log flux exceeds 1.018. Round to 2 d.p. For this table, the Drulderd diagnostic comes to 4.80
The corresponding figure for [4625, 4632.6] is 2.65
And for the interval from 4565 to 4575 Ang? 3.16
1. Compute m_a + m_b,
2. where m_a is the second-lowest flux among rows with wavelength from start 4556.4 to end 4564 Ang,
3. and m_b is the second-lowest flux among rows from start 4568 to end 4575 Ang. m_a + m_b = 22.0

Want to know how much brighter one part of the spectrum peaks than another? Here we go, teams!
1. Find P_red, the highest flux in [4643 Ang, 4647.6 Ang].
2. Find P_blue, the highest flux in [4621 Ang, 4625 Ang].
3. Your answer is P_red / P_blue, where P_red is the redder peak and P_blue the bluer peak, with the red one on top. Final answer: 1.05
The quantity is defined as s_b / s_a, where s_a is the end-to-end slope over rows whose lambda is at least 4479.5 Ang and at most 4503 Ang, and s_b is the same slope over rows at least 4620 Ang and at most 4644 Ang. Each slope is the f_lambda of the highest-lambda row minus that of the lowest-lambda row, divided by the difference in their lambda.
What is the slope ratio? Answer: 0.4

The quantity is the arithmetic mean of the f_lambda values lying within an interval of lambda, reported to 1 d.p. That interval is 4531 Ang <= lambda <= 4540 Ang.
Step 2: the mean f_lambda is 9.2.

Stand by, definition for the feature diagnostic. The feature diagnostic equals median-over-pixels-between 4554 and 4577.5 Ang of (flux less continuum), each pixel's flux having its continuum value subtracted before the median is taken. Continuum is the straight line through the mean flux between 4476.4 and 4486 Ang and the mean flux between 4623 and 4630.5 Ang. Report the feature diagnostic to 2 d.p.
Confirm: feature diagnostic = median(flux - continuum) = 0.42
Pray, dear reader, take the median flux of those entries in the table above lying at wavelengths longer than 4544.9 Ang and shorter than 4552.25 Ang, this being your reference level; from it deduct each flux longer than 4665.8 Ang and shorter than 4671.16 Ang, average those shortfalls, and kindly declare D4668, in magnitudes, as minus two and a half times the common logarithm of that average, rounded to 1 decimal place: 1.2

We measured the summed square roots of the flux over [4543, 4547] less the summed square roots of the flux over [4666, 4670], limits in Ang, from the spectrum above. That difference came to 0.1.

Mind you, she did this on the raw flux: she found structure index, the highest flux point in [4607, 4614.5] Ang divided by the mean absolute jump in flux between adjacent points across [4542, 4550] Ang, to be 170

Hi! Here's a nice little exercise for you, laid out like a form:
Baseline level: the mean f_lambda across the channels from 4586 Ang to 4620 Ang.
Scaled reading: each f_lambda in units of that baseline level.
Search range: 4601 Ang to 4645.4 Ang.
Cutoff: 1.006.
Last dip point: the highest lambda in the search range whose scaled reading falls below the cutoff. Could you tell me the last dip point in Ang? 4624.61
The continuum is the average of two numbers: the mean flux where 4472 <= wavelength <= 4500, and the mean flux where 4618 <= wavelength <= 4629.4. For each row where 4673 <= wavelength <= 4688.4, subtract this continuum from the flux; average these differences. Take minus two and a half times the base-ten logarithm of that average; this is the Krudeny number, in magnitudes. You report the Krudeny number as 0.59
